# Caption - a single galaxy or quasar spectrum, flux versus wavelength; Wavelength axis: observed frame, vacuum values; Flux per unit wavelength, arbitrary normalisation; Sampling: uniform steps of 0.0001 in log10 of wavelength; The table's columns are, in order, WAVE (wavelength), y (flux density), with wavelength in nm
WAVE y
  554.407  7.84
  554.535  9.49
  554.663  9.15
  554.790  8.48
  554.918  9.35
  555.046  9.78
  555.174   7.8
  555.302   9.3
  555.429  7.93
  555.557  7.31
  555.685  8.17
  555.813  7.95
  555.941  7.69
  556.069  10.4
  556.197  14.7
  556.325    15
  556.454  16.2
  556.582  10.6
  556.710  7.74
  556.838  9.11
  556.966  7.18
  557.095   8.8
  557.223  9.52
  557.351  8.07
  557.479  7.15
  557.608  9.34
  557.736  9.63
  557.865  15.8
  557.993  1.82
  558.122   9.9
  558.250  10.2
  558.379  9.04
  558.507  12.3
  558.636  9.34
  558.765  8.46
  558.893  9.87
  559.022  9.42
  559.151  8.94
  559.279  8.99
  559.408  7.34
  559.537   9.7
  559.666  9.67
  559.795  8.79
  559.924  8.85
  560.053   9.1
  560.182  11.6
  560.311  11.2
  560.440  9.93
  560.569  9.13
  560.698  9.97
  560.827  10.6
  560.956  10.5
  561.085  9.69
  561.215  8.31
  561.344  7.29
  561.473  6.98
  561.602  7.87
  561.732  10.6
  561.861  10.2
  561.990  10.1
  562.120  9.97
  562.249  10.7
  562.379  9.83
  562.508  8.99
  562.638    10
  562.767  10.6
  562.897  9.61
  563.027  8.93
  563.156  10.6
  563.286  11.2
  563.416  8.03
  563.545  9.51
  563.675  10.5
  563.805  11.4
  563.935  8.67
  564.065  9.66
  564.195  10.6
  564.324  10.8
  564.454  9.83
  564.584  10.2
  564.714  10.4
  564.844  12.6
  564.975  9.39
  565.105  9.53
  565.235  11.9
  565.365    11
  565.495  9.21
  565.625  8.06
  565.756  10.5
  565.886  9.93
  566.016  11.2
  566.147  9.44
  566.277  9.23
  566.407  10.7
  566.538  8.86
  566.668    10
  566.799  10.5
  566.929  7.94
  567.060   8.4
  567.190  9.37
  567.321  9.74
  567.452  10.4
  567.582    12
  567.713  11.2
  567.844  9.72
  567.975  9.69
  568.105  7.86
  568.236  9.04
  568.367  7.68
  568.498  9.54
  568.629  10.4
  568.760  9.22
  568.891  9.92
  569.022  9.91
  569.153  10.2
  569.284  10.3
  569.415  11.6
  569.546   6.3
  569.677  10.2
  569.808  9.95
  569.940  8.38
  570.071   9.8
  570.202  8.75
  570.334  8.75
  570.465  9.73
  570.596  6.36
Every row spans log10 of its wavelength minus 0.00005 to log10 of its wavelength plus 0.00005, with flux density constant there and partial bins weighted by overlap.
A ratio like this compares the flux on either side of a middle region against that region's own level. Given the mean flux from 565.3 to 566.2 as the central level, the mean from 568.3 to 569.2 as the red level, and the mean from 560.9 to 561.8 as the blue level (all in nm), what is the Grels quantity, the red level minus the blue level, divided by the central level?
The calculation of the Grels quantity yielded 0.081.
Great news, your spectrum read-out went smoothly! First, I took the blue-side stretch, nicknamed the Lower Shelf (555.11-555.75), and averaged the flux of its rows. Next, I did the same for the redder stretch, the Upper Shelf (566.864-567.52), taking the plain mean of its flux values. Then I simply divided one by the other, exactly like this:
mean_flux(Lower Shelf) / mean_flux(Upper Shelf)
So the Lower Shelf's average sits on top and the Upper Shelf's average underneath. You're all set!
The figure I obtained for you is 0.88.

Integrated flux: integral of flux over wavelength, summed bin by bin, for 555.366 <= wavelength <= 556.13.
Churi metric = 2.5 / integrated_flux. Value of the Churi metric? 0.40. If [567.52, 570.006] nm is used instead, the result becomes 0.10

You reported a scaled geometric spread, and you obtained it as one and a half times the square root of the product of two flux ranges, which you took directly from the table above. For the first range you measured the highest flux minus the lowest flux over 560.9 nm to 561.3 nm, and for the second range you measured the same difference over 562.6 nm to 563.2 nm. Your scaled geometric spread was 2.9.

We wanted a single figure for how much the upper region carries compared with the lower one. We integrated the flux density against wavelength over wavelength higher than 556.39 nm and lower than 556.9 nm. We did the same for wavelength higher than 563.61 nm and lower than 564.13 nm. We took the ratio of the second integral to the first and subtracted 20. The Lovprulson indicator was -19.1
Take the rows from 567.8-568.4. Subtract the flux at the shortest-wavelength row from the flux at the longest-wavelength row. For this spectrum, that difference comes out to -2.0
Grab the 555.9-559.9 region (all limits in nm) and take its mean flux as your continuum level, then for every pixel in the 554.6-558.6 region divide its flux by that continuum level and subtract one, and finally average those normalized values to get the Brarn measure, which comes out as -0.02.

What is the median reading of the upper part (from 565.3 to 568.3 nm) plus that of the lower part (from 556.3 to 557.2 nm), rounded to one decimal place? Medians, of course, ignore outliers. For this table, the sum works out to 18.8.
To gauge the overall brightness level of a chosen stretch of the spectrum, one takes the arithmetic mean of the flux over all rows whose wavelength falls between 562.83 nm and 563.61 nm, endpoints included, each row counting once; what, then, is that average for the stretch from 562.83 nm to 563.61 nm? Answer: 9.65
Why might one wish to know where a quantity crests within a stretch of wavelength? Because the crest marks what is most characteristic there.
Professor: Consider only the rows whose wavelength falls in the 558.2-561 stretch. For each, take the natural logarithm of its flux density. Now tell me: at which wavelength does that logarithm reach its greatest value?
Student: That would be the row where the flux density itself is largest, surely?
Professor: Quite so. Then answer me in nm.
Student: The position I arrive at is 558.507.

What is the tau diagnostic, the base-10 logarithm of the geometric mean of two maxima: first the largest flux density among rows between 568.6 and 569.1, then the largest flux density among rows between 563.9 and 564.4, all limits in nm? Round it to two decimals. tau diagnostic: 1.03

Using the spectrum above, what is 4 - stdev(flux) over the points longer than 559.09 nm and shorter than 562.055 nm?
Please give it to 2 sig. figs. 2.8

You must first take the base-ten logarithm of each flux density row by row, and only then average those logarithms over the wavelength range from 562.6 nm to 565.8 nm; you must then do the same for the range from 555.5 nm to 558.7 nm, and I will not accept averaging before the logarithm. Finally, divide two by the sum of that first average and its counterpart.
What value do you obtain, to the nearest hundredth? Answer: 1.02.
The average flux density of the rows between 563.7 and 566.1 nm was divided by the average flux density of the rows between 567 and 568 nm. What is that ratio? 1.02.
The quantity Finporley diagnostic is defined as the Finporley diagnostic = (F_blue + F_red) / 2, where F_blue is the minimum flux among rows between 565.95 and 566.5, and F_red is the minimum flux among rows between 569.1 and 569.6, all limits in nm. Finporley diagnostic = 7.8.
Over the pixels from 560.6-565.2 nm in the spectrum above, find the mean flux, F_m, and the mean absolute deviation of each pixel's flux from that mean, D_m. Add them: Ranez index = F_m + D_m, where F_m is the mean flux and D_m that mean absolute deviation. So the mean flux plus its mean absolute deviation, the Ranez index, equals 10.7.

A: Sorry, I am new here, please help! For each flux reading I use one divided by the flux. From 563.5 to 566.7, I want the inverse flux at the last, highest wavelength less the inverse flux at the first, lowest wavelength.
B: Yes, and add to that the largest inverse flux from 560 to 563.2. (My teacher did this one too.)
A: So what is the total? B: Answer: 0.14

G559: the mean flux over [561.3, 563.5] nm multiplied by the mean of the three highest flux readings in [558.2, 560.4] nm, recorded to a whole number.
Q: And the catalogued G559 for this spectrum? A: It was 111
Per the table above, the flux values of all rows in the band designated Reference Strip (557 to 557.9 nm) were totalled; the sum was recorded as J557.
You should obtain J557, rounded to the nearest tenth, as 68.3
